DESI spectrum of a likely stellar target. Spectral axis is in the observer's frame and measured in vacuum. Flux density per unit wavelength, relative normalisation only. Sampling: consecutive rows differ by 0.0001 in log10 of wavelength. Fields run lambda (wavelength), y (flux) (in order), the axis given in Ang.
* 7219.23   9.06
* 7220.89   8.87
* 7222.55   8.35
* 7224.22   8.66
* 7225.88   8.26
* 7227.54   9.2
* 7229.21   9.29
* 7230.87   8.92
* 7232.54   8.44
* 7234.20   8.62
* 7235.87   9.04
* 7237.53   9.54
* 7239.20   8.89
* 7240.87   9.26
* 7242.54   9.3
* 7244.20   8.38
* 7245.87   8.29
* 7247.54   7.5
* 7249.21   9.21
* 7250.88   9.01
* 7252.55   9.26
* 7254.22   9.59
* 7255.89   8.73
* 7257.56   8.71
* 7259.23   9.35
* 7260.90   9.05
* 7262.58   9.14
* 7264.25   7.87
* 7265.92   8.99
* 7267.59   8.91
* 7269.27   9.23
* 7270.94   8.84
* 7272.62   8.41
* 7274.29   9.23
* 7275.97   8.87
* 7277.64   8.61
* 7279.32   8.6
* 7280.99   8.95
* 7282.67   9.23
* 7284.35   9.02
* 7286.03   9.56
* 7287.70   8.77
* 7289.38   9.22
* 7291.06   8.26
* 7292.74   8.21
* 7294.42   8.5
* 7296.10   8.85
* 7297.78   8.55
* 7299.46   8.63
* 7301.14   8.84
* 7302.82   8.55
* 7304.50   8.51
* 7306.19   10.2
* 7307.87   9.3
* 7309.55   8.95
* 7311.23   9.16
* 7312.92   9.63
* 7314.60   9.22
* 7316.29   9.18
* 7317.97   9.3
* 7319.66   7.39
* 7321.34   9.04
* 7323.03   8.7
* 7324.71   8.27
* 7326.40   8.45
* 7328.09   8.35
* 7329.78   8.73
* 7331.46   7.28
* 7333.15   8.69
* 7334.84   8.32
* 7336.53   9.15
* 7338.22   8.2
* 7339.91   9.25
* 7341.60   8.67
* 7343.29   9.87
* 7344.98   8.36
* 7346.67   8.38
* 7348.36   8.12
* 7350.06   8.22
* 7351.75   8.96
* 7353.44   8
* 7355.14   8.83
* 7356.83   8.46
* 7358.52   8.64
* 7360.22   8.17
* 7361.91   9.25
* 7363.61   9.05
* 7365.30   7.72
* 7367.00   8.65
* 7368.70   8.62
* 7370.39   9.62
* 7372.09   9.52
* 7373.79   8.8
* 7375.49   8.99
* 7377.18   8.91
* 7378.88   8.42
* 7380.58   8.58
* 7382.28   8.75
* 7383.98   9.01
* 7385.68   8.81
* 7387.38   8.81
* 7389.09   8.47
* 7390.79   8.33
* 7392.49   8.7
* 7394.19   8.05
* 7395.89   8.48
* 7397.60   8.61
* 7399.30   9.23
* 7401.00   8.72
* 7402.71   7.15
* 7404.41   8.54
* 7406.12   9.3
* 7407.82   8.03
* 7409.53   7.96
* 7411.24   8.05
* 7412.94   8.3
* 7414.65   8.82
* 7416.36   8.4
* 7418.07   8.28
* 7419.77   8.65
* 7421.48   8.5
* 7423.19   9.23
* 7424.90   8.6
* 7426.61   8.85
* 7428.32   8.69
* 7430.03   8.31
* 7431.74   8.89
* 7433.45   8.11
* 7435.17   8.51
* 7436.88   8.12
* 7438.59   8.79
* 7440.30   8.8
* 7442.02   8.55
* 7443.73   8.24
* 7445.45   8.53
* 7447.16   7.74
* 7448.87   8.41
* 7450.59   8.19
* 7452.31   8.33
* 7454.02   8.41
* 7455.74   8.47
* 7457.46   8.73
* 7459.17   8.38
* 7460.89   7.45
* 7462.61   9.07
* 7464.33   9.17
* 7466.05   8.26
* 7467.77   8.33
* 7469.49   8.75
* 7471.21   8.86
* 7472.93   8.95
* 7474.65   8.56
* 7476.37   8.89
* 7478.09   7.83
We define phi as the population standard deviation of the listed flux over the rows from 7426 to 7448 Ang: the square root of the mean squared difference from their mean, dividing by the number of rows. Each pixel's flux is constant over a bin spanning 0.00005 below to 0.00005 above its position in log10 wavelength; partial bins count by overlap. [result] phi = 0.335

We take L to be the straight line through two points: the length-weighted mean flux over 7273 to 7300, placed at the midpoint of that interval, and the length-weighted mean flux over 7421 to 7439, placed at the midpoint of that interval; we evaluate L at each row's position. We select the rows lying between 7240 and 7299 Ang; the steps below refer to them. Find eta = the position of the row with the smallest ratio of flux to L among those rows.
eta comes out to 7247.54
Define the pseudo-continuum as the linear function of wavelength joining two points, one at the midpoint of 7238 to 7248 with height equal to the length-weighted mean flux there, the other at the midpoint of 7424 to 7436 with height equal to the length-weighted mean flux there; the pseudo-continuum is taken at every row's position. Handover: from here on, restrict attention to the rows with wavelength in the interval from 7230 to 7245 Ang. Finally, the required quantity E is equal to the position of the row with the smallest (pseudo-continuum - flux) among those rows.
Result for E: 7237.53 Ang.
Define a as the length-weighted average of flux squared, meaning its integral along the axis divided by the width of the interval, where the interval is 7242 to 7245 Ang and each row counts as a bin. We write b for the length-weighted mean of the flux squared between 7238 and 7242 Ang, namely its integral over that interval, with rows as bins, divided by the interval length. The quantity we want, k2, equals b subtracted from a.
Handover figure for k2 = -5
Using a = 78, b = 83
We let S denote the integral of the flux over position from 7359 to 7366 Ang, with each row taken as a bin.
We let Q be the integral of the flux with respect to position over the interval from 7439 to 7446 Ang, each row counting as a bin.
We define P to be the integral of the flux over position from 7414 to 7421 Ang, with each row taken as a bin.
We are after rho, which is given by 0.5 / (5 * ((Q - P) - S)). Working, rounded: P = 60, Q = 59.8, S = 60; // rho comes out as -0.0017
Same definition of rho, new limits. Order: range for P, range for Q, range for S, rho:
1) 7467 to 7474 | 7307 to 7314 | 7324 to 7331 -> -0.0018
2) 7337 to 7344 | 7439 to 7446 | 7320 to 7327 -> -0.0016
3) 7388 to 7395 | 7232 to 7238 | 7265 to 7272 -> -0.0015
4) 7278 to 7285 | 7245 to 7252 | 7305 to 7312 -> -0.0015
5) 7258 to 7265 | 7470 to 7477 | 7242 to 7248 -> -0.0020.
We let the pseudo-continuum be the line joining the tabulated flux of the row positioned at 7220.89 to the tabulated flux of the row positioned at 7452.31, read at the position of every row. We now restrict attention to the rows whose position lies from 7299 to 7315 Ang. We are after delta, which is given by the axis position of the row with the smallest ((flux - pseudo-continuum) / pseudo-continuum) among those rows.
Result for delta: 7304.50 Ang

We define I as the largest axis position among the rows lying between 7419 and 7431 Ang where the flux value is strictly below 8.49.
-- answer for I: 7430.03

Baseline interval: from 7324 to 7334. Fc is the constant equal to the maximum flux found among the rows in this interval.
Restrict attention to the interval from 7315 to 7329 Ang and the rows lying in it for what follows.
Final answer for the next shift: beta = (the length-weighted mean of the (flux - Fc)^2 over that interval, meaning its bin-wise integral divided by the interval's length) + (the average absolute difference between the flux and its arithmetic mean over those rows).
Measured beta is 0.82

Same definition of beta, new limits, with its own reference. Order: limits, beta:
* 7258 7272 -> 0.50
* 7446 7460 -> 0.41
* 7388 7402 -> 0.39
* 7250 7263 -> 0.45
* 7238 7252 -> 0.86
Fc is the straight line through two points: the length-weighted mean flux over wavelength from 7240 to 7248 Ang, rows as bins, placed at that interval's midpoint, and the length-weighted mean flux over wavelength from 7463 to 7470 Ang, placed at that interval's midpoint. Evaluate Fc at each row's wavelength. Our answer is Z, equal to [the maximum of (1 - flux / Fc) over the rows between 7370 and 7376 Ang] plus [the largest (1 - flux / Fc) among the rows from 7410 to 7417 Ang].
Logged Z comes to 0.05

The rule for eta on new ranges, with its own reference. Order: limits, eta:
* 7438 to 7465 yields 7460.89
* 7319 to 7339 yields 7331.46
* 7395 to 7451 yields 7402.71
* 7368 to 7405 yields 7402.71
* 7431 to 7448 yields 7447.16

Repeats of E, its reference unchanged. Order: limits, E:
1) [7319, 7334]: 7321.34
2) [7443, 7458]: 7457.46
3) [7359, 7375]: 7370.39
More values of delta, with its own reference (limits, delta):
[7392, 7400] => 7394.19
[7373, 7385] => 7378.88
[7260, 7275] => 7264.25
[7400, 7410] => 7402.71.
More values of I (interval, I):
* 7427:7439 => 7436.88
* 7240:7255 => 7247.54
